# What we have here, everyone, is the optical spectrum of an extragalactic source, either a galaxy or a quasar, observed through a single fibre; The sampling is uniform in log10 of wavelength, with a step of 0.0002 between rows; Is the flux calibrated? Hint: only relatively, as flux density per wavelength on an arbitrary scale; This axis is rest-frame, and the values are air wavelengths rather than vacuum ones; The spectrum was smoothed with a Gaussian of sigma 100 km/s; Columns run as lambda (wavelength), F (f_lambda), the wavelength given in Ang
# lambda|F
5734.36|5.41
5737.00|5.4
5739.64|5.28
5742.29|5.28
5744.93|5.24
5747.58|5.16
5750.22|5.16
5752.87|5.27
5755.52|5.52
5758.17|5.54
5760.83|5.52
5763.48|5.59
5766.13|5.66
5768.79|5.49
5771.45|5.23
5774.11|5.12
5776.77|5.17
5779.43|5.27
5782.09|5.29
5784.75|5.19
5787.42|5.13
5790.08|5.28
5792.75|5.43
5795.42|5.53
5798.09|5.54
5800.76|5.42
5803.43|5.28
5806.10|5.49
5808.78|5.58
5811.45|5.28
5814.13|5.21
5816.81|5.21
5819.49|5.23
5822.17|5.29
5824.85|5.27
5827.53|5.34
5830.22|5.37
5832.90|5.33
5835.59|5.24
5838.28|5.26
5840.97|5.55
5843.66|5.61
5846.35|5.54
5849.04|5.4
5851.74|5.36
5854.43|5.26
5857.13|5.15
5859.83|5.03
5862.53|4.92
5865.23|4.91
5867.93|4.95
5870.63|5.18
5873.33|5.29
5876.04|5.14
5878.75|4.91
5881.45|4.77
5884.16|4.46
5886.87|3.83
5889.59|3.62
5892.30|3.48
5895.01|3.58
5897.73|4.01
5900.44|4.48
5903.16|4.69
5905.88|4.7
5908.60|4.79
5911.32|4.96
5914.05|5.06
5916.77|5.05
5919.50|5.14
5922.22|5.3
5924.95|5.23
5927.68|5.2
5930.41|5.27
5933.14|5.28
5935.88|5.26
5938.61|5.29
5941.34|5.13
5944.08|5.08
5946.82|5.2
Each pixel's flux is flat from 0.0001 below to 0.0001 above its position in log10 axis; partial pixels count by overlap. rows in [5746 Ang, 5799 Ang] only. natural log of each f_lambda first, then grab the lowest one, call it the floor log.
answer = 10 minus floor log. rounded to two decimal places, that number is 8.37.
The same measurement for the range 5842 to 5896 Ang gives 8.75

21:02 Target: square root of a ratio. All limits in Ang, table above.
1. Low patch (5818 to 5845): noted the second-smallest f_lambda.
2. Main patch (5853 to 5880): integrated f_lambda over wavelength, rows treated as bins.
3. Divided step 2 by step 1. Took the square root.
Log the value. 5.11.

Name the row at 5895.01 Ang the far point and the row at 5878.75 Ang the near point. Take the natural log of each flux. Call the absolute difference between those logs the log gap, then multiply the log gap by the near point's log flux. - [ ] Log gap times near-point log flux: 0.50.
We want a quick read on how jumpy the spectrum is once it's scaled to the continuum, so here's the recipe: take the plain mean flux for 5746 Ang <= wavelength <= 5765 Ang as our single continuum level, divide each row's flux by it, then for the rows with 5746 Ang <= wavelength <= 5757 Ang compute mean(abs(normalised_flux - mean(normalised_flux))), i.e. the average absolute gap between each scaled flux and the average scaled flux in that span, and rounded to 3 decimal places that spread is 0.022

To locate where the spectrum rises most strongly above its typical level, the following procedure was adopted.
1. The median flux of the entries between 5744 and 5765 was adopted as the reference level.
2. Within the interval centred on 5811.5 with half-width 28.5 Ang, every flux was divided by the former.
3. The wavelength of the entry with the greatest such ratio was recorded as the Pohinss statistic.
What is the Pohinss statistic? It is 5808.78 Ang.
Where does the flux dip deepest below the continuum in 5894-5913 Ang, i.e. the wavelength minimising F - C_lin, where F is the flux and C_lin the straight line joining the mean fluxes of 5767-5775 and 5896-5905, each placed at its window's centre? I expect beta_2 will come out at 5895.01 Ang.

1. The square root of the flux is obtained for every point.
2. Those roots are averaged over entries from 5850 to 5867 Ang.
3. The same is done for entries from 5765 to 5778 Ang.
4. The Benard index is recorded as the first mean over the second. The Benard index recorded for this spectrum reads 0.98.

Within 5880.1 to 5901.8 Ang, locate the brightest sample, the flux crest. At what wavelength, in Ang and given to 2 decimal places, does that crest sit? 5881.45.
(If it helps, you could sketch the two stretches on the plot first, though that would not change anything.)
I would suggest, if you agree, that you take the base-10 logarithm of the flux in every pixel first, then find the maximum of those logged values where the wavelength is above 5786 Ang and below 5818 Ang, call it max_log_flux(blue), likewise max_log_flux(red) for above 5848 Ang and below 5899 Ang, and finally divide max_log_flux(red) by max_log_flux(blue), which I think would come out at 0.981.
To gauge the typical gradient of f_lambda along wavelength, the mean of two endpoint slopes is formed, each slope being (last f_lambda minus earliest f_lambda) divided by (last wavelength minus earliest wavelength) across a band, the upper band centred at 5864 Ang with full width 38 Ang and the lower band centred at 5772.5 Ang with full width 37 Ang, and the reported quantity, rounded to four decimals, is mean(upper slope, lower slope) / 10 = -0.0014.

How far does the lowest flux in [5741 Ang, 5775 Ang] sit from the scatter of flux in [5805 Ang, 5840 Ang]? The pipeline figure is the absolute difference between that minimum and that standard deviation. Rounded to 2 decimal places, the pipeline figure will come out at 5.01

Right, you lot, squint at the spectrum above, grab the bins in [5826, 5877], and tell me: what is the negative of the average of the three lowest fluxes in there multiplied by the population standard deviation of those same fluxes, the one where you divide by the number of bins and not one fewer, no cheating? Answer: -0.98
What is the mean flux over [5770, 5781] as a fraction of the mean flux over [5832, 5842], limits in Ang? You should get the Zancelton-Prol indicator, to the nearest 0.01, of 0.97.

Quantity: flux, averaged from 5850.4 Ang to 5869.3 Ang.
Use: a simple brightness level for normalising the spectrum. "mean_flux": 5.08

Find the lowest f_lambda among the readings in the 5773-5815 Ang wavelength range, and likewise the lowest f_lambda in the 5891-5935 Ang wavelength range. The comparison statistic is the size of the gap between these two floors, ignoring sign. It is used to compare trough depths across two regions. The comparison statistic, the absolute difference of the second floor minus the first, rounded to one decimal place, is 1.6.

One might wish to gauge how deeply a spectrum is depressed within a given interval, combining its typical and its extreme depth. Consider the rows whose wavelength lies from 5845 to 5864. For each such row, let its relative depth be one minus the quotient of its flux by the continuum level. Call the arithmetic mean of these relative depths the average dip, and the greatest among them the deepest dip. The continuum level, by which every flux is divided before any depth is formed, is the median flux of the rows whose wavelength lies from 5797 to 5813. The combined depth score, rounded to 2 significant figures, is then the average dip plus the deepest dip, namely 0.14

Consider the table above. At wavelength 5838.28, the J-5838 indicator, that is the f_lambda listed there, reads 5.26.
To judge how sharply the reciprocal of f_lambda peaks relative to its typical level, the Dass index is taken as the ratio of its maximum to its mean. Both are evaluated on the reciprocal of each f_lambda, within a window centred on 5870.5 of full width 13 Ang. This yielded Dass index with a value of 1.04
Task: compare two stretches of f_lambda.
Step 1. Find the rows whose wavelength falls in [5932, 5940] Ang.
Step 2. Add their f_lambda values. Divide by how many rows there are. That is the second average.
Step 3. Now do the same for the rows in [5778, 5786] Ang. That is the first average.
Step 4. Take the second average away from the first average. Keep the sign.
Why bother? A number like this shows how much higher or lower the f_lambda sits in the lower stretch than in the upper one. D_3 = 0.0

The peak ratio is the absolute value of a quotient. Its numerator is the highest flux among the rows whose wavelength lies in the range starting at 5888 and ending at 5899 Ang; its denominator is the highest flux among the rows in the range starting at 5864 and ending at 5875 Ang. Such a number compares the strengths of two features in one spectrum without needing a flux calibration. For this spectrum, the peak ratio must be 0.76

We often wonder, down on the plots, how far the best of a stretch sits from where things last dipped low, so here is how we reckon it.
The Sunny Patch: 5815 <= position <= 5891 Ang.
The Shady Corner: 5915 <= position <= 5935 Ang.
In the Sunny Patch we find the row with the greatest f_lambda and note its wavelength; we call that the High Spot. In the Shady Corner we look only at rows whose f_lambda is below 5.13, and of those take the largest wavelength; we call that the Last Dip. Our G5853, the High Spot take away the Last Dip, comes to -73.1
